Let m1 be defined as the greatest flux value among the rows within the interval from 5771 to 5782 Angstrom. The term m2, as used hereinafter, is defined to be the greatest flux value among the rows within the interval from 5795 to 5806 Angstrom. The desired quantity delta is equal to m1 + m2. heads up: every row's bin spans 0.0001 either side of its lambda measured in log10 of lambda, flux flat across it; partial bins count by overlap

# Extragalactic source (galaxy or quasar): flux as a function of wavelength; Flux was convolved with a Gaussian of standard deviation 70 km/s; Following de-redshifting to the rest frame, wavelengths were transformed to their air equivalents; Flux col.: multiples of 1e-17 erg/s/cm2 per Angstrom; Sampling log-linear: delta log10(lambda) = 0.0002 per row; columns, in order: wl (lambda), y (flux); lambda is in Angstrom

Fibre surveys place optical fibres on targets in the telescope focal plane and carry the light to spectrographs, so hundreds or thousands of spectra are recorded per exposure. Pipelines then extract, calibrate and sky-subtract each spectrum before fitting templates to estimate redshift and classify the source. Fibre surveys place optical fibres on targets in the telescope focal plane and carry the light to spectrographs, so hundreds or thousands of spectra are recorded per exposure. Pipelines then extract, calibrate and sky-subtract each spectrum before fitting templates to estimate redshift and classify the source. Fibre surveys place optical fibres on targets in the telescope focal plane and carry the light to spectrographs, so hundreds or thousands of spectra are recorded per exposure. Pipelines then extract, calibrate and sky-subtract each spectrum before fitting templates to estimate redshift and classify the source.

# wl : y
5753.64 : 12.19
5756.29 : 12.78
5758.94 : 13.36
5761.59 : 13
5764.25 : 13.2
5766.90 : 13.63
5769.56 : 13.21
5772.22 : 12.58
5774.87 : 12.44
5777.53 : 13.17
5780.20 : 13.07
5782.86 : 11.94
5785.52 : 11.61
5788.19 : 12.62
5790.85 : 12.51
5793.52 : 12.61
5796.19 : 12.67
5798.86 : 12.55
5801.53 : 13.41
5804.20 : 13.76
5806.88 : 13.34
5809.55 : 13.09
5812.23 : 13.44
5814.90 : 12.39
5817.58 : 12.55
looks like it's 26.9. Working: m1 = 13.17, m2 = 13.76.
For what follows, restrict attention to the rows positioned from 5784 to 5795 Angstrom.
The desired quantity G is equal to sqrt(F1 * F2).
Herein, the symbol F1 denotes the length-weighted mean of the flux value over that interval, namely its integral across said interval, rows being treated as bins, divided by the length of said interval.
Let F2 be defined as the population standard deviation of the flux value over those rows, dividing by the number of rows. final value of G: 2.3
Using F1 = 12.3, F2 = 0.42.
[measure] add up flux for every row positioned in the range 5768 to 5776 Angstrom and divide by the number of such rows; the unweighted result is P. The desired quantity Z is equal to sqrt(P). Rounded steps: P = 12.7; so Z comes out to 3.57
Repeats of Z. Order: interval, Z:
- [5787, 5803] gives 3.57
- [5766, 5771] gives 3.66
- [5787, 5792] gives 3.54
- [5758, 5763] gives 3.63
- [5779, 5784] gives 3.54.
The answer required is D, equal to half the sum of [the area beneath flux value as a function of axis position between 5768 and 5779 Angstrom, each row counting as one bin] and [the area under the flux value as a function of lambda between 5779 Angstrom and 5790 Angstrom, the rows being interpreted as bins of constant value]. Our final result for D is 138.5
